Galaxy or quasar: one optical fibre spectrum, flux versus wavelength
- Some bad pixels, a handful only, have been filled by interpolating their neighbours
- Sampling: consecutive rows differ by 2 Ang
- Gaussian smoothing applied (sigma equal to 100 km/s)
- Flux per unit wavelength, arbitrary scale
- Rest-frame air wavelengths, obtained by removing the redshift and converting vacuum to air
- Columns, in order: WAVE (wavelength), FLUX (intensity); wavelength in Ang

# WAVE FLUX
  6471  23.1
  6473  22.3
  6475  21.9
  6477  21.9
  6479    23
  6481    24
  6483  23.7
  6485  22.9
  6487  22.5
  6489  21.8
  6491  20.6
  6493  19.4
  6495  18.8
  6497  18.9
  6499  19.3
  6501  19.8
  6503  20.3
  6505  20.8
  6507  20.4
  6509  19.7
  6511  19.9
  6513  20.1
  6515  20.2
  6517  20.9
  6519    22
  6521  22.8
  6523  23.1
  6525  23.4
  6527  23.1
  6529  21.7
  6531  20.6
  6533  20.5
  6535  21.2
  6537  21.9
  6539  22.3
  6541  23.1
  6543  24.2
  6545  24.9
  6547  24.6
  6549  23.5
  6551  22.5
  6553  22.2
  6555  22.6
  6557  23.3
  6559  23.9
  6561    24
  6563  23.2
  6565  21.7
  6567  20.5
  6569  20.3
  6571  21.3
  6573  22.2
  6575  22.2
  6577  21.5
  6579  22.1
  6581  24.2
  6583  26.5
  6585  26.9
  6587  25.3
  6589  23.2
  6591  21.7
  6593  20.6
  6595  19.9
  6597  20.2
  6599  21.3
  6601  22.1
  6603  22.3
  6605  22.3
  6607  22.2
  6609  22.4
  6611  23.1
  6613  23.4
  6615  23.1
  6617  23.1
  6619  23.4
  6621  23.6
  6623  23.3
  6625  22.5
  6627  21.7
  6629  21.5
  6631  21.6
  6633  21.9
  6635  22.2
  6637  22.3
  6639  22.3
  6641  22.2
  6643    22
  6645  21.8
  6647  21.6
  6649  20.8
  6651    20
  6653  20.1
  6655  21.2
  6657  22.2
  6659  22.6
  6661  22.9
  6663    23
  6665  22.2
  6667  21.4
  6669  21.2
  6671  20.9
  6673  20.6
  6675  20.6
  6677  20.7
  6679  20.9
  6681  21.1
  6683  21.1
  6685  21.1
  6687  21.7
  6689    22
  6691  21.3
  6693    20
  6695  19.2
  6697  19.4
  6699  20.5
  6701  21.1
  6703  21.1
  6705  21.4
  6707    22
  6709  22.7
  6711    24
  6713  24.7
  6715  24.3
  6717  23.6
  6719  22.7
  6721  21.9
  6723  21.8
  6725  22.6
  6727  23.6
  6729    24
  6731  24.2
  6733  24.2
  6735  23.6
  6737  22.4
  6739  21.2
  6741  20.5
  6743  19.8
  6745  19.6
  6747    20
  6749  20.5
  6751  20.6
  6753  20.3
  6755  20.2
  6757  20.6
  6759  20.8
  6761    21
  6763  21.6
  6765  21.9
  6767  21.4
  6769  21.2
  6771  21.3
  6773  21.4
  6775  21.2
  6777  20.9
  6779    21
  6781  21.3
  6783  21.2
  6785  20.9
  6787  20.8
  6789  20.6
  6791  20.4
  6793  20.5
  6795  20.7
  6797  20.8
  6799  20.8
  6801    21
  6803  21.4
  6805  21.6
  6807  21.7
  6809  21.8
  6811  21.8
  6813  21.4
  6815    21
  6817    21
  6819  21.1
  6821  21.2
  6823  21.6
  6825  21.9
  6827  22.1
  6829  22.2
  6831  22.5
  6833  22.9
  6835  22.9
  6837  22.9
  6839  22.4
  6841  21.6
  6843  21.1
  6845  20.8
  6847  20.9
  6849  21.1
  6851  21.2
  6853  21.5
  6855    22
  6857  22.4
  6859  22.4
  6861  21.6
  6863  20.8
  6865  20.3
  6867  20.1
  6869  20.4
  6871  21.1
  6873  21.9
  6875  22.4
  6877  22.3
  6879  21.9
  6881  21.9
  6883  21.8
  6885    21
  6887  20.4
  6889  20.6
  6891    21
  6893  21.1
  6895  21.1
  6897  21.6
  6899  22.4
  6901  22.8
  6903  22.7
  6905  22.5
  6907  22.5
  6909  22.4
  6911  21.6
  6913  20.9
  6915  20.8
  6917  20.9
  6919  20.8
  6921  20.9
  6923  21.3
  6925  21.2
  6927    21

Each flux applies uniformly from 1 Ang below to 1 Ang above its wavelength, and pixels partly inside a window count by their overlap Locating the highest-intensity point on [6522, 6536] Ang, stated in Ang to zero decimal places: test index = 6525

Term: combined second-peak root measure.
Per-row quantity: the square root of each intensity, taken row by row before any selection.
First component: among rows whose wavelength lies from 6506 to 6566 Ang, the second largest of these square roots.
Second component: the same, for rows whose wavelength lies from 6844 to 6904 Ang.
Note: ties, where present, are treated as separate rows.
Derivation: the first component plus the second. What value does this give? 9.72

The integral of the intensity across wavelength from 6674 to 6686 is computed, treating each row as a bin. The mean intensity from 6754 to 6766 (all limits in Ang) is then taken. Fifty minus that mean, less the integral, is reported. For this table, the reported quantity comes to -222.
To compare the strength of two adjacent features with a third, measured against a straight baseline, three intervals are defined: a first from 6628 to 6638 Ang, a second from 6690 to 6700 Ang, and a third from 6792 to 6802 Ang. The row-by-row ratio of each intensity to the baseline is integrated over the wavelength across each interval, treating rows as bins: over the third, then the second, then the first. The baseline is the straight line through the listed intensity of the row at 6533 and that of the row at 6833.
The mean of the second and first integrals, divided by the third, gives 1.06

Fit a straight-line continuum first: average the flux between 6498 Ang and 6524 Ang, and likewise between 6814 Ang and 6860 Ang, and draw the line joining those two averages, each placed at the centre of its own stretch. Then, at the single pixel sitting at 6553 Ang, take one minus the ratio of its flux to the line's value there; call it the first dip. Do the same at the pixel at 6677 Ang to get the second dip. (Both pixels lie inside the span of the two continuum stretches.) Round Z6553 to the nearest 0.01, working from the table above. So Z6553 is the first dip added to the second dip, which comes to -0.04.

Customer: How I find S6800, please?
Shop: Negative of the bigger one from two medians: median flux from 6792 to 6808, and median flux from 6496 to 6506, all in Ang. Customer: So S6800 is -20.9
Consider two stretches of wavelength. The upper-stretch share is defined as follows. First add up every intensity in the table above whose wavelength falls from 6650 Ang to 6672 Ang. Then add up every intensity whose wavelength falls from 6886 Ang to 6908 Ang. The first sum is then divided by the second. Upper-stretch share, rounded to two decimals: 1.00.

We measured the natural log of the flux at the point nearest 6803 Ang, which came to 3.06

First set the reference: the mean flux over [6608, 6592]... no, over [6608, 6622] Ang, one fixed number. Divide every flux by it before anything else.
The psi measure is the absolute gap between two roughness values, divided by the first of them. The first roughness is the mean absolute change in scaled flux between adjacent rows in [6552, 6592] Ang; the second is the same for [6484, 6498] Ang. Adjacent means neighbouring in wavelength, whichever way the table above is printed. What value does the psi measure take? 0.29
